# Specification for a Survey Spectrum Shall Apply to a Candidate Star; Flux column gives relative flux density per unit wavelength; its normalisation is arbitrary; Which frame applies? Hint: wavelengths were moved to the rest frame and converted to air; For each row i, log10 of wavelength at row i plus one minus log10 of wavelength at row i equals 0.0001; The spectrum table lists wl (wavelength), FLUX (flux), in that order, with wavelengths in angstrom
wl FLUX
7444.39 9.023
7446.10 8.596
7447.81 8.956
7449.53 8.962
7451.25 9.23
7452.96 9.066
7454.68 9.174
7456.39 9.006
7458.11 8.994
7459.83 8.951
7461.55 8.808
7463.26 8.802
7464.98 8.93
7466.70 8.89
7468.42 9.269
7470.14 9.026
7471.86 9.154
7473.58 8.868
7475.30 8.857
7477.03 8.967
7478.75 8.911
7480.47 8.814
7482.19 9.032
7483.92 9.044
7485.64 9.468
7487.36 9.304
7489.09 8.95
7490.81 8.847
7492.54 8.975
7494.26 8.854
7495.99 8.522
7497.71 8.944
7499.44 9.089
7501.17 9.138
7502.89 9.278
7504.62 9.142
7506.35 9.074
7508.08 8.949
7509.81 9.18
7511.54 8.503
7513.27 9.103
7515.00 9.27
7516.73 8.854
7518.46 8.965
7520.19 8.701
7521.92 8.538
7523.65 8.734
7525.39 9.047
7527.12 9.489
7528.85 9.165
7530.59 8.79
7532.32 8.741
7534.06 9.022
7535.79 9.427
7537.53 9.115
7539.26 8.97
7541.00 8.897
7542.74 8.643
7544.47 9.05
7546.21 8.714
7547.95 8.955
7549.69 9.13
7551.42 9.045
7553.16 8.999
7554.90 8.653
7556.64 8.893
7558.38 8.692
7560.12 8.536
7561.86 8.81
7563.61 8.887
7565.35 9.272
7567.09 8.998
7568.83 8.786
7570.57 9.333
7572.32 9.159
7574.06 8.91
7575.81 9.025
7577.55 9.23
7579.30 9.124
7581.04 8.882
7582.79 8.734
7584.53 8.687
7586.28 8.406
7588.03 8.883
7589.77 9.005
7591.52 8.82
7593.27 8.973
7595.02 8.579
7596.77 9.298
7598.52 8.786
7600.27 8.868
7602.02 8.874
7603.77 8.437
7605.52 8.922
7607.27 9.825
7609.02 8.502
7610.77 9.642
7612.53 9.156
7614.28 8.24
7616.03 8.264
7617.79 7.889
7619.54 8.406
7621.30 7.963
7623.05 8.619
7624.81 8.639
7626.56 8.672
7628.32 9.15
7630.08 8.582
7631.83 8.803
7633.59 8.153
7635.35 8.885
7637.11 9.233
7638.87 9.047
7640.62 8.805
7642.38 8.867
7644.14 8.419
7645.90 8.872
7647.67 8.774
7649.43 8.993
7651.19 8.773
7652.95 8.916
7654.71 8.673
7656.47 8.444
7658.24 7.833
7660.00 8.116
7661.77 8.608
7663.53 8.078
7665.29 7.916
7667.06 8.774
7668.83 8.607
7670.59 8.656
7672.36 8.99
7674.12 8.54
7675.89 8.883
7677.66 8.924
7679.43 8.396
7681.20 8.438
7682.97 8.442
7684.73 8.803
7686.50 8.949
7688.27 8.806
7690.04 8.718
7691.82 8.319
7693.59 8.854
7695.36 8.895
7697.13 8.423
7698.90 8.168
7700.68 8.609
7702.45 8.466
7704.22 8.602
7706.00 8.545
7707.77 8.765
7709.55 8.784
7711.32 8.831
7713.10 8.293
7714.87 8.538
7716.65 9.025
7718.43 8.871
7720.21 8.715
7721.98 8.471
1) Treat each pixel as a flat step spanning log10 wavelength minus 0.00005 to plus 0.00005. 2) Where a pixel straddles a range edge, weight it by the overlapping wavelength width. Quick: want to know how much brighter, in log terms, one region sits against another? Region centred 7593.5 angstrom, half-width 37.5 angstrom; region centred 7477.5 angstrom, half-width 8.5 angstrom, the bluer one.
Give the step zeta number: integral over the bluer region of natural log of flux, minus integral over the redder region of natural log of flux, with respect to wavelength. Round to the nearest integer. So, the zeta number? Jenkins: -126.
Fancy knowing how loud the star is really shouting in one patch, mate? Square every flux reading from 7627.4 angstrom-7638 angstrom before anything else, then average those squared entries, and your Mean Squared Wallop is 78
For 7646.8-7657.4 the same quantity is 77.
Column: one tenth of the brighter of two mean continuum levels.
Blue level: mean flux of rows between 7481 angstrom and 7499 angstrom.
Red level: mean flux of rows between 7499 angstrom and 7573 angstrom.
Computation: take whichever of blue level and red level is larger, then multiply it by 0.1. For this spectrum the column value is 0.899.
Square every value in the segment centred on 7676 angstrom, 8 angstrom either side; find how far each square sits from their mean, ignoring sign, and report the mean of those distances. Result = 3.2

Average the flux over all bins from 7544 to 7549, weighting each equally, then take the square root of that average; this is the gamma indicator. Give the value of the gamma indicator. 2.98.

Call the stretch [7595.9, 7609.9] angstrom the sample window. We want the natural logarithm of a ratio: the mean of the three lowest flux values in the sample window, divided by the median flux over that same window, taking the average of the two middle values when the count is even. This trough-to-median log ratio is -0.034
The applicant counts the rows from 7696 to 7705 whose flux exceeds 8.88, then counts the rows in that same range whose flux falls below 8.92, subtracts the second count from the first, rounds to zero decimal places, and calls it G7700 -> -5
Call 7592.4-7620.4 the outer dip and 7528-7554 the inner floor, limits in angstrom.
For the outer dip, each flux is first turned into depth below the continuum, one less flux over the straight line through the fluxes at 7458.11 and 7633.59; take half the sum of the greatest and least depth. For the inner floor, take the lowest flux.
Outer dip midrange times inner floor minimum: -0.63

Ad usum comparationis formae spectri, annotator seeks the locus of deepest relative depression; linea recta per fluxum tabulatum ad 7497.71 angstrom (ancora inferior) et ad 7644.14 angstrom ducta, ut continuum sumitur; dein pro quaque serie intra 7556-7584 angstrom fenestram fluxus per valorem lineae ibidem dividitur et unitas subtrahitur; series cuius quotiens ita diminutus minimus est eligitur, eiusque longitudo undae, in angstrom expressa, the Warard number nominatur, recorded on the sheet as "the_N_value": 7560.12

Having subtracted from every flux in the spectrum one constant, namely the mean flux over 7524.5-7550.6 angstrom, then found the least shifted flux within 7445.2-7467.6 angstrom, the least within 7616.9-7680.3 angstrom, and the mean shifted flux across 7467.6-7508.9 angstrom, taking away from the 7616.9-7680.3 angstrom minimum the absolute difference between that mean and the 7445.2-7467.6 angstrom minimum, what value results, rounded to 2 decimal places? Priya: -1.60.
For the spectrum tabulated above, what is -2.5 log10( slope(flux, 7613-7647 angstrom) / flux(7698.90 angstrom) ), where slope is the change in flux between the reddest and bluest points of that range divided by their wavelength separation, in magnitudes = 6.5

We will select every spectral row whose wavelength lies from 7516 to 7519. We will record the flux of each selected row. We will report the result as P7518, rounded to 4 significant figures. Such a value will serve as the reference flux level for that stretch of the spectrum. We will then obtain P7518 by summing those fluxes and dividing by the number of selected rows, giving 8.909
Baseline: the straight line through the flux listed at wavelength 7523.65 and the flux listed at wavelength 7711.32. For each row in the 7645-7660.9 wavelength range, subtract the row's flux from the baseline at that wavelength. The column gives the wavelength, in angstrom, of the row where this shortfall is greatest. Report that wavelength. 7658.24 angstrom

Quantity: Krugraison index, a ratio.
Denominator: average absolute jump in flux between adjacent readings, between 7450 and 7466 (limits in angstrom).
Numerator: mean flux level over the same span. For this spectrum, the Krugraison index 93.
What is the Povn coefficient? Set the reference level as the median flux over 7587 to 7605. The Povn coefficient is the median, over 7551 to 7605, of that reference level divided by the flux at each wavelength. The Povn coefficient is 1.00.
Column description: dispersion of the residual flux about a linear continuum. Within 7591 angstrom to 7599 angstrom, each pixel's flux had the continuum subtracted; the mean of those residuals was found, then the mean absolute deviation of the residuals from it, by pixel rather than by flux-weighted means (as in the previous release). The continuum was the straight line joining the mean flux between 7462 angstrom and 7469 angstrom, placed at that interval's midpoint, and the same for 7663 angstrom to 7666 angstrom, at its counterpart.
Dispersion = 0.195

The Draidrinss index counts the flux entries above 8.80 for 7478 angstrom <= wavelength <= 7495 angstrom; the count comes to 10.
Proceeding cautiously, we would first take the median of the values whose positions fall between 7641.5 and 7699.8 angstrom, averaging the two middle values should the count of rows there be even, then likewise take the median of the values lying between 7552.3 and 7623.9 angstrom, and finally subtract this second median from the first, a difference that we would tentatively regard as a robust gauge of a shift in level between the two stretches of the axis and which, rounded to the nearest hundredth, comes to -0.20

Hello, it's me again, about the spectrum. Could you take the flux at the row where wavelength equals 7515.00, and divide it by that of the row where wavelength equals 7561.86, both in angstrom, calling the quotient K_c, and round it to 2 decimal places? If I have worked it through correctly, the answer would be 1.05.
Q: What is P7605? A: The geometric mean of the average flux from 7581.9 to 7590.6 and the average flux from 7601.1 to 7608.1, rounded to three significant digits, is 8.88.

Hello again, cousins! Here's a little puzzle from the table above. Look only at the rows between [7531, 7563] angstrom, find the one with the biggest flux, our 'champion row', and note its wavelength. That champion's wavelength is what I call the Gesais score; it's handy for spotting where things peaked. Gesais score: 7535.79 angstrom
